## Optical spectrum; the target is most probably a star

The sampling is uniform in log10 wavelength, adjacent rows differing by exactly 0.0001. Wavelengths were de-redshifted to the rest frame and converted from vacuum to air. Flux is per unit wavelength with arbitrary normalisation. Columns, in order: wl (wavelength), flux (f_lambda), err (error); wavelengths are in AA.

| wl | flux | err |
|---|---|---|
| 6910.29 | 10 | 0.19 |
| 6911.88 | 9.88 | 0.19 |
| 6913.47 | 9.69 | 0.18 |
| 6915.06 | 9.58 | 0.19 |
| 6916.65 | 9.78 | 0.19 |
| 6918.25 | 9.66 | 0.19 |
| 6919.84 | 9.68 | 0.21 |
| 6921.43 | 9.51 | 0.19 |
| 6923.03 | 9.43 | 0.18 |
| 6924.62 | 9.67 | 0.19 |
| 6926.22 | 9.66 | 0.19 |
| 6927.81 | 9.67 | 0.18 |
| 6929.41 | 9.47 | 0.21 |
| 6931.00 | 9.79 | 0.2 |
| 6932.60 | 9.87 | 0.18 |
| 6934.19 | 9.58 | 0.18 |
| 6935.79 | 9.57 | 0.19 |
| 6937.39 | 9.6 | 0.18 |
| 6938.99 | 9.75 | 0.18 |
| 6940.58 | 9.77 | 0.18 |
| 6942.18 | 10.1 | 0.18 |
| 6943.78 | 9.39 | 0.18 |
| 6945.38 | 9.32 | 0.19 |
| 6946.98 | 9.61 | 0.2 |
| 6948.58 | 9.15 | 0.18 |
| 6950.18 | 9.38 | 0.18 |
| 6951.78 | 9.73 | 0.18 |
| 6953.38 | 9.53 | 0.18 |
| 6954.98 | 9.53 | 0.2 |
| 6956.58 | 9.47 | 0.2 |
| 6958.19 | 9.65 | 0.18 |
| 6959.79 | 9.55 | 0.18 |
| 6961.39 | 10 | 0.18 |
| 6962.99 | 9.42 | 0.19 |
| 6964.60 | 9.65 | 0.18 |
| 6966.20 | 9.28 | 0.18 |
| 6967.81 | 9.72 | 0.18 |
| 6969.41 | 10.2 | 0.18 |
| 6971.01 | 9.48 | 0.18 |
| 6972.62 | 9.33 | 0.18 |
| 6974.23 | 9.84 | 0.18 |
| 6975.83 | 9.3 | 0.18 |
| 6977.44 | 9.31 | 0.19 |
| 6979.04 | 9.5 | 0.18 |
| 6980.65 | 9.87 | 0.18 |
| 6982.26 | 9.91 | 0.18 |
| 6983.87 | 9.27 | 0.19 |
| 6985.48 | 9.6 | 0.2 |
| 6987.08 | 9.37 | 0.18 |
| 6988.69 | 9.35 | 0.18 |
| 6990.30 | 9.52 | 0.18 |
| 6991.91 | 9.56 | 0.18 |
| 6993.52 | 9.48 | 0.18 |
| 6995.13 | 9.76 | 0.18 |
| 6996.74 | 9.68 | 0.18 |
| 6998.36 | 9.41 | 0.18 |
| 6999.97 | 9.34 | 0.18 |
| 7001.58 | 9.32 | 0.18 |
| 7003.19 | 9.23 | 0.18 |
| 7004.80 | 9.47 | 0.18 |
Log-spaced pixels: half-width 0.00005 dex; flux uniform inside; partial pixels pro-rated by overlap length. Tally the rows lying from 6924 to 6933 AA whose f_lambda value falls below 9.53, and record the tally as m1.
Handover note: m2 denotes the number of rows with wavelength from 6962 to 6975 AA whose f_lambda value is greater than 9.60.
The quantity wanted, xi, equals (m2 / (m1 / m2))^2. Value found 256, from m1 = 1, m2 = 4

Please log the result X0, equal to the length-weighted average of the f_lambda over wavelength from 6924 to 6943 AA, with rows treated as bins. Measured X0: 9.71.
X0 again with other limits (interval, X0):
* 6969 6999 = 9.56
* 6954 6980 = 9.58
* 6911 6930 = 9.64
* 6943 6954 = 9.44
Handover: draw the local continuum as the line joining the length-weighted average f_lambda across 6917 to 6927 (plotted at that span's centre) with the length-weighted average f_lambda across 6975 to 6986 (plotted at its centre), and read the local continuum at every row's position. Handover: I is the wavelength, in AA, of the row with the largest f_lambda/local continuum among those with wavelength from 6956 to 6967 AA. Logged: 6961.39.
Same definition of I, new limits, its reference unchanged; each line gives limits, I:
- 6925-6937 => 6932.60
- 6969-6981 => 6969.41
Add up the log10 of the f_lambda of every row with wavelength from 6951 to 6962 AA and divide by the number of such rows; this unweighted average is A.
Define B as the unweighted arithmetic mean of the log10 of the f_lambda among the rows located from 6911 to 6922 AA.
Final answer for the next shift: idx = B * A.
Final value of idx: 0.970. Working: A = 0.984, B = 0.986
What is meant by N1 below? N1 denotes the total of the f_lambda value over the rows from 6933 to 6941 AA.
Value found 48.3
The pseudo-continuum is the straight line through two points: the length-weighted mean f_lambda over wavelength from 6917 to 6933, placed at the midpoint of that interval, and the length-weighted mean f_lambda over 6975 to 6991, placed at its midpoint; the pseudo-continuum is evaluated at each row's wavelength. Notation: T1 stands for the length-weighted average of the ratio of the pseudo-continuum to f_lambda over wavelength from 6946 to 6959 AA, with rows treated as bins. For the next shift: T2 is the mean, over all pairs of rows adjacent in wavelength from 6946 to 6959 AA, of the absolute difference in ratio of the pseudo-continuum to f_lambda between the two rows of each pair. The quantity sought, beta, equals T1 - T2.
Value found 0.985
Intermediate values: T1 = 1.008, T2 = 0.0227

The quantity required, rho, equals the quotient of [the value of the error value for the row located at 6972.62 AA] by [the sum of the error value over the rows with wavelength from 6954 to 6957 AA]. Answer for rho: 0.45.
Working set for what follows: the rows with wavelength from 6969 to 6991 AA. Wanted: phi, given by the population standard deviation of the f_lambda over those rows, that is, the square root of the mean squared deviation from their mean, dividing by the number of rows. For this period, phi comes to 0.28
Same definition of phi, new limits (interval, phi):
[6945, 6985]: 0.25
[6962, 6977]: 0.29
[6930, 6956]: 0.23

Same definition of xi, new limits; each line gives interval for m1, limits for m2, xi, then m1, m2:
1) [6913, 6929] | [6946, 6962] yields 64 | 2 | 4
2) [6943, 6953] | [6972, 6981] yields 1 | 4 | 2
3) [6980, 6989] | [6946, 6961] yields 9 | 3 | 3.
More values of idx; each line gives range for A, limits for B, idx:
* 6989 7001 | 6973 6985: 0.961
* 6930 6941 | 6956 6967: 0.968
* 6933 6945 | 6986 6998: 0.965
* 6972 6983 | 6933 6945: 0.967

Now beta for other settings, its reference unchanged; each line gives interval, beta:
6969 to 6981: 0.959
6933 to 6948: 0.977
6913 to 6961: 0.982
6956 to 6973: 0.955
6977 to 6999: 0.973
